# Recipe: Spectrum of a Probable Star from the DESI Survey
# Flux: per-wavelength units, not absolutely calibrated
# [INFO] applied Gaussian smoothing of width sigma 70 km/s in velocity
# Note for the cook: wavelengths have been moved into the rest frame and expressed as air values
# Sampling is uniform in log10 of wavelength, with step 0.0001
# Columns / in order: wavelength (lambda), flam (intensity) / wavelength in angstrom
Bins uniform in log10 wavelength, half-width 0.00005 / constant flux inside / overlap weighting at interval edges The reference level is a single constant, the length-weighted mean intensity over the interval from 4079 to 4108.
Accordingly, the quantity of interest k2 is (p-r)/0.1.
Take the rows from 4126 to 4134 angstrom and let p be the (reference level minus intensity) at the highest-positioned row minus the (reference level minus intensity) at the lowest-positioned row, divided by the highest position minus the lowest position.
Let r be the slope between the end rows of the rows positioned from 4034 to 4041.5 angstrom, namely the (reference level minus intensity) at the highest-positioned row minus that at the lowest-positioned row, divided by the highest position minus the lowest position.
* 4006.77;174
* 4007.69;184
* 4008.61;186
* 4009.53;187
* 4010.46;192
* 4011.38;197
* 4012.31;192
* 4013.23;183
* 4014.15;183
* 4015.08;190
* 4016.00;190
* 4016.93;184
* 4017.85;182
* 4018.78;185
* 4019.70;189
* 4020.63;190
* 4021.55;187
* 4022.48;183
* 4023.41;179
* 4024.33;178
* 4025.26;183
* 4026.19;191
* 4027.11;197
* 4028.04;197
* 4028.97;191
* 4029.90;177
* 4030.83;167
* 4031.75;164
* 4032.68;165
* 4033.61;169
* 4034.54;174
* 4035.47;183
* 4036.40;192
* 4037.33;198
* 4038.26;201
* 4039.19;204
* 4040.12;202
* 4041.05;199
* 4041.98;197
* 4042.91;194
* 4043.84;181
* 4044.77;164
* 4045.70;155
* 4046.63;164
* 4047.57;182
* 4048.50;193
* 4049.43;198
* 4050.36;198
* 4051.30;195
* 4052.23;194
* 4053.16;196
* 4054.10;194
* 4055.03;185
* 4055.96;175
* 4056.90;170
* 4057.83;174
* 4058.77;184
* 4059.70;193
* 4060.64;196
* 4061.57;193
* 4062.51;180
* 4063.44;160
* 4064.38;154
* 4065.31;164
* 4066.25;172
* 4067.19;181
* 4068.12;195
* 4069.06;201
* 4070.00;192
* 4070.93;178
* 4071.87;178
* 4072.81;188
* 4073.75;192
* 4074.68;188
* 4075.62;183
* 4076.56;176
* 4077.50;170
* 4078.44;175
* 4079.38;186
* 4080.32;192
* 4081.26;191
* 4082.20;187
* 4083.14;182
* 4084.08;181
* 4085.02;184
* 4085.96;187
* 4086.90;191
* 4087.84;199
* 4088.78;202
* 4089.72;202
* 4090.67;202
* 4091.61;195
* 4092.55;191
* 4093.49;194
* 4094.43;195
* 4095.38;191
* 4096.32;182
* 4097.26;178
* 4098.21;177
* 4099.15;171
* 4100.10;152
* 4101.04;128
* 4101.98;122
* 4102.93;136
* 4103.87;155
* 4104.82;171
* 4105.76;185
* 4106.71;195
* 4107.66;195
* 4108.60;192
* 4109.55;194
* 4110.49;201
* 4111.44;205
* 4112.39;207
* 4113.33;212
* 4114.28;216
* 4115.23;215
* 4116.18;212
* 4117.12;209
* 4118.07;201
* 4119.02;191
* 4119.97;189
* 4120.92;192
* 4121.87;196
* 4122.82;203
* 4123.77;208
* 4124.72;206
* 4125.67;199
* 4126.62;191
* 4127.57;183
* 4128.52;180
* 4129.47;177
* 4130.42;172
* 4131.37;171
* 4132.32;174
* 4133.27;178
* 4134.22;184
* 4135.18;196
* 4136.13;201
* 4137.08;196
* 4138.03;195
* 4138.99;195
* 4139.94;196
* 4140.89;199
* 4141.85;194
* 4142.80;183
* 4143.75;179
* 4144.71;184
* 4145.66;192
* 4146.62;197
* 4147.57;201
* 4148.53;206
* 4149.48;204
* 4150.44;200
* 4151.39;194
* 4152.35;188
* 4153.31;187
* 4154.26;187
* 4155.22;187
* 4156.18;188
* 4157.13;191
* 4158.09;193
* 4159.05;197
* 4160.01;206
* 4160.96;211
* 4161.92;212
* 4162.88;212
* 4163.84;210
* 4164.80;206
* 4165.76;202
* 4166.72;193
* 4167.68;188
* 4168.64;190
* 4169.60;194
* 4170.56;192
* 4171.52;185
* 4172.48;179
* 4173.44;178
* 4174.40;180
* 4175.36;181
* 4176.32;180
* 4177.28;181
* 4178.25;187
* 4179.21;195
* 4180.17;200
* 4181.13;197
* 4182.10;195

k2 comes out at 58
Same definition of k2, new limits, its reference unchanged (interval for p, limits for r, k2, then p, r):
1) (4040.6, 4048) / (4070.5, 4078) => 14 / 2.6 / 1.2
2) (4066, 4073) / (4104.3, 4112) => 27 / -2.4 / -5.1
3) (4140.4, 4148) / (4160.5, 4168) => -37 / -0.3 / 3.4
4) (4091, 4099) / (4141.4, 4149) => 45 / 2.7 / -1.8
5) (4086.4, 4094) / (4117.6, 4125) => 3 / -0.5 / -0.8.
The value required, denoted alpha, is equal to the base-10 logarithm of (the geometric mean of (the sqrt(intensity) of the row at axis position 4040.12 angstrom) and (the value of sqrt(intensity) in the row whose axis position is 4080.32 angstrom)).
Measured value 1.147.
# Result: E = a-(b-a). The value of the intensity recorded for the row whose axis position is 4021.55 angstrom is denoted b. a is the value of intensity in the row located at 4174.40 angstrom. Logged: 173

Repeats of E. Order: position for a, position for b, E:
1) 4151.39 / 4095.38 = 197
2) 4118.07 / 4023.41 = 223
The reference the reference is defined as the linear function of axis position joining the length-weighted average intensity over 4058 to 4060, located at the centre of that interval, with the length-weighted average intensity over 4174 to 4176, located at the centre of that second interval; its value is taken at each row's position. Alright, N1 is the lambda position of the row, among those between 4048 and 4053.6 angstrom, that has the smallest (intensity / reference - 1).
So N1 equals 4048.50 angstrom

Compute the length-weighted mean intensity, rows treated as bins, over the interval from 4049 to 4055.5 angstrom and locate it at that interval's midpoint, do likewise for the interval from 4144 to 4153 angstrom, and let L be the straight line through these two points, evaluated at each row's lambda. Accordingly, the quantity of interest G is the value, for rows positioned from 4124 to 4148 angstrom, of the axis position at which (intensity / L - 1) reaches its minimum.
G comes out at 4131.37 angstrom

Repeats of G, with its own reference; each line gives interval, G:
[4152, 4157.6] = 4155.22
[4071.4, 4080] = 4077.50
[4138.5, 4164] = 4143.75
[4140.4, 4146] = 4143.75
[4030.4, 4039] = 4031.75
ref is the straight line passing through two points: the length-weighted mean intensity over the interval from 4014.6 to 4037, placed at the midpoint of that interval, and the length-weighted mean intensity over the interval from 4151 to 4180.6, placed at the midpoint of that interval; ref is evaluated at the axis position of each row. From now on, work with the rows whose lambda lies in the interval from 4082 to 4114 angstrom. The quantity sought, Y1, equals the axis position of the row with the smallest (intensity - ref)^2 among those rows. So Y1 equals 4085.96 angstrom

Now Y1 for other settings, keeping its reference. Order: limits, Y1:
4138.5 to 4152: 4145.66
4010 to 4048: 4025.26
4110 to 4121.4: 4119.97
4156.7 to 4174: 4166.72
